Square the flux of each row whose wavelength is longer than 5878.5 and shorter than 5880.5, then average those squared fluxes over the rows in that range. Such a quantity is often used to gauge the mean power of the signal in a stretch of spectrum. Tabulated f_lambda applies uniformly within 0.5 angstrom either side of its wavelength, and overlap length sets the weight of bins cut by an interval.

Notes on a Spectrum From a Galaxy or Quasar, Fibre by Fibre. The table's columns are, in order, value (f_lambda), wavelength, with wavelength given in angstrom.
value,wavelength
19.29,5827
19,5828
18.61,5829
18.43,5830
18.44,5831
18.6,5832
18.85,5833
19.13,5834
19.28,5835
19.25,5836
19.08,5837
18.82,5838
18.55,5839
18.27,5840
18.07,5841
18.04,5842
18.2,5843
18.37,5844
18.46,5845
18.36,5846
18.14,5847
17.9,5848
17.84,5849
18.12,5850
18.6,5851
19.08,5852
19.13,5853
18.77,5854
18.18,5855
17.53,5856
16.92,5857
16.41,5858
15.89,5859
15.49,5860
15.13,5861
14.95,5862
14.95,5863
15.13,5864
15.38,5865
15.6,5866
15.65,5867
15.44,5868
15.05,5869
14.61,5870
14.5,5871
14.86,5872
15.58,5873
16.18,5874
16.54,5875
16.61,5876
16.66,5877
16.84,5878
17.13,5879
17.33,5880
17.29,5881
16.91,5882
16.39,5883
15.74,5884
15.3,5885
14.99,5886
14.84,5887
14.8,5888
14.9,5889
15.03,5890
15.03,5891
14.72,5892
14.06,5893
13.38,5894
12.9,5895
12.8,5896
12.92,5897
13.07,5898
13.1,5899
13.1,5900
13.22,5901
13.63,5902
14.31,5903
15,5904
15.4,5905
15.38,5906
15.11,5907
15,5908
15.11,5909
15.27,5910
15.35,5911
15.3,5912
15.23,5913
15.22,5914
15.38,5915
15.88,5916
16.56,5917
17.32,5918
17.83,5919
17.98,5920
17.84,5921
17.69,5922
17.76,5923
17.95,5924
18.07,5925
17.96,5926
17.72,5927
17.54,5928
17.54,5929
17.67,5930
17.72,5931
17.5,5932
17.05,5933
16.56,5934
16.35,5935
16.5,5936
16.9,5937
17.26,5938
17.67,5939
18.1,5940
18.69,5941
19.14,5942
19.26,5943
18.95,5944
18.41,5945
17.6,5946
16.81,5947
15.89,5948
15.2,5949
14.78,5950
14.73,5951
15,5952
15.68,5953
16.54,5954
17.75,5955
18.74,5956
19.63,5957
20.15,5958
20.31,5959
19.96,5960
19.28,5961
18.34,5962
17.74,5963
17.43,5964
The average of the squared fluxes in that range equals 297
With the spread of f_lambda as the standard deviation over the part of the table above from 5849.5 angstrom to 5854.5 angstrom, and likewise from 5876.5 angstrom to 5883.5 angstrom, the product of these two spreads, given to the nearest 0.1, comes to 0.1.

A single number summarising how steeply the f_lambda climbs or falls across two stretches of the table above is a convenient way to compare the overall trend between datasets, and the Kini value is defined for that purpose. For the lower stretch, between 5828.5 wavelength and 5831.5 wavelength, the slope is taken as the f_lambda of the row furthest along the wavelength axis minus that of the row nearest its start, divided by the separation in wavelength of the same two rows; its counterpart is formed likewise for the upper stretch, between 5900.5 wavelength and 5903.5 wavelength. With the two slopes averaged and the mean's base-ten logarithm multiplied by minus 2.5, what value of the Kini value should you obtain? 1.6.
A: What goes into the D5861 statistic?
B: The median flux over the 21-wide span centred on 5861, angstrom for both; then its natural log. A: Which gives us 2.747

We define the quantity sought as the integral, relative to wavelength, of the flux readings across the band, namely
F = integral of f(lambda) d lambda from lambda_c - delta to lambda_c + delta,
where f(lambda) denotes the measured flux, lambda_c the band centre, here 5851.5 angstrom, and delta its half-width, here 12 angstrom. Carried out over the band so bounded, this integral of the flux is 421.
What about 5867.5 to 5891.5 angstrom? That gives 379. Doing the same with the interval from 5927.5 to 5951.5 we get 414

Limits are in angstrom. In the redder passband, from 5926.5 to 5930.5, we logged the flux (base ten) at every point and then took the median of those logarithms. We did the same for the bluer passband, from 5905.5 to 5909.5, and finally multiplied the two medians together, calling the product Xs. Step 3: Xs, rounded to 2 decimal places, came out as 1.47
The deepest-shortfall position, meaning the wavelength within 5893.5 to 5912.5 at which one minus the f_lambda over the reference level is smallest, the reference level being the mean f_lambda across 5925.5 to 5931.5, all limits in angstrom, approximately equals 5905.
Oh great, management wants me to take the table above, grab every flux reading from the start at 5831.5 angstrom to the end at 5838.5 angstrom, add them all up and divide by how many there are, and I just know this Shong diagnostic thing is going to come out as 19.0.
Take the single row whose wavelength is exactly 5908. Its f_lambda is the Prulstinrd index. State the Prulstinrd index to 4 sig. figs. 15.00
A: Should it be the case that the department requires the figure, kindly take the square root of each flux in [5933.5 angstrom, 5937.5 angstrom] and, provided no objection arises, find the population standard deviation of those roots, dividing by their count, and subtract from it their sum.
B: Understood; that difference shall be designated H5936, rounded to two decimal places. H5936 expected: -16.26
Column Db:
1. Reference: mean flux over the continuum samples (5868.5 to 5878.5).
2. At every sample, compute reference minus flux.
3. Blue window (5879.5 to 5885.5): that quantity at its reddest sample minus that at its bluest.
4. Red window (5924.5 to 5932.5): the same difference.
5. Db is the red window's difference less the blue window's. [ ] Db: -1.5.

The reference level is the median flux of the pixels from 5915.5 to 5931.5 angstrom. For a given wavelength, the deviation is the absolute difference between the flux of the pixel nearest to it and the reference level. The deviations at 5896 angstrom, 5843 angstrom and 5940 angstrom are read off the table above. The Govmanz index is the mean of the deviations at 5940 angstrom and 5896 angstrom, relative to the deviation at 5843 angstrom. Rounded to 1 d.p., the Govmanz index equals 5.5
